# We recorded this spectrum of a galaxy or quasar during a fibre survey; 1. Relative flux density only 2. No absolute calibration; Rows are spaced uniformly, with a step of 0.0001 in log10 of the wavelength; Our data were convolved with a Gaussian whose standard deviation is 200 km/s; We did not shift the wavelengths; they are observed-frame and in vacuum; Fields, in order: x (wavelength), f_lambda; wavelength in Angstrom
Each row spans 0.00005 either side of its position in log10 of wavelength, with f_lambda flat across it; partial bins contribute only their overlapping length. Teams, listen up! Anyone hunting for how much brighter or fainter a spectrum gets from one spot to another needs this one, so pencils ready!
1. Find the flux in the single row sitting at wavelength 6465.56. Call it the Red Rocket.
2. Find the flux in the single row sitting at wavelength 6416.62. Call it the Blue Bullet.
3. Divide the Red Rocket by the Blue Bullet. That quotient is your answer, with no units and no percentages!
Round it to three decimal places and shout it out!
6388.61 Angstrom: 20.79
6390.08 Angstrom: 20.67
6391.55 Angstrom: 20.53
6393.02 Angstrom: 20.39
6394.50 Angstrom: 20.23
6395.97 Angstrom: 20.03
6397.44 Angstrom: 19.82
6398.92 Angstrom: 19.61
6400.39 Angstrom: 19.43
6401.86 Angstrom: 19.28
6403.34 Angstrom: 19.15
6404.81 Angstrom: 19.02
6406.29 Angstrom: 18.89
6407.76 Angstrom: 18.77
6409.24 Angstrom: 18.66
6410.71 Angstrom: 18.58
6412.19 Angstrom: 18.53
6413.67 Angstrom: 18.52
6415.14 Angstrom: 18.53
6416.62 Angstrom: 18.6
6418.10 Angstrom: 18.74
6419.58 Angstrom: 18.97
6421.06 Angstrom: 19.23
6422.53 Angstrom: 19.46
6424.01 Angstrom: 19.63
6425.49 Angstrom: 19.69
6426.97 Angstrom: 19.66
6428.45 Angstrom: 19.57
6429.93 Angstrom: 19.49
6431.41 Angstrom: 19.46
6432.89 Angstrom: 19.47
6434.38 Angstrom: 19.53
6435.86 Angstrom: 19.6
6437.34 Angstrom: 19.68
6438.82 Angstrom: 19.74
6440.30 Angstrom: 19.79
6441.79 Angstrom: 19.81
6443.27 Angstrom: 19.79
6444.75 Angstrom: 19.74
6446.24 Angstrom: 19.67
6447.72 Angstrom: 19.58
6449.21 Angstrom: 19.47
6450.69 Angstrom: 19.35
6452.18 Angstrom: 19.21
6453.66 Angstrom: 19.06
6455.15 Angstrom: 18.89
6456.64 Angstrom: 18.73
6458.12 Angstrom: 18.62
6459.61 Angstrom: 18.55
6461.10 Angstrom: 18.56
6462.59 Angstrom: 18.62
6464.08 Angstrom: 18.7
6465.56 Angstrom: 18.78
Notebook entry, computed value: 1.010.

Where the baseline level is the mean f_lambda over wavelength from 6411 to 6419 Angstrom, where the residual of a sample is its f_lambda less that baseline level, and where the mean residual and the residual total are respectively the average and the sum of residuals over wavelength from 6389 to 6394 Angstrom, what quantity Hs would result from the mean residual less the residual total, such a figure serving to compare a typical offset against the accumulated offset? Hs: -3.9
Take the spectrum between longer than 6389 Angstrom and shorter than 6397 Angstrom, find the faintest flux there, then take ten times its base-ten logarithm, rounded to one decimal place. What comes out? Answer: 13.0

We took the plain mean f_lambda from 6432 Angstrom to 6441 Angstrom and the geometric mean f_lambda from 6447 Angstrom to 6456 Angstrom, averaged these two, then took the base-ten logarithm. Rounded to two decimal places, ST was 1.29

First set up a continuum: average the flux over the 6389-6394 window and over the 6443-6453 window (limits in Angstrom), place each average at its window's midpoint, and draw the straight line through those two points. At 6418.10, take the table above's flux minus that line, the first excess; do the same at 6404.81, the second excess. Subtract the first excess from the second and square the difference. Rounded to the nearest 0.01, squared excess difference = 0.00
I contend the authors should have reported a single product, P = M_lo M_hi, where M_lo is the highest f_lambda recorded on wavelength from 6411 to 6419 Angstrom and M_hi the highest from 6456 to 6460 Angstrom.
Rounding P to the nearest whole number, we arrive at 351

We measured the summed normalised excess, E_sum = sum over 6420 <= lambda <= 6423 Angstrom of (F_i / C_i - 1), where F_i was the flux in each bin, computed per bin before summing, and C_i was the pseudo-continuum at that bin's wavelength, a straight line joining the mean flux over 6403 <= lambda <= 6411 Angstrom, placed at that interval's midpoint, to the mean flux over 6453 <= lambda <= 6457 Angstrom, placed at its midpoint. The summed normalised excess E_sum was 0.051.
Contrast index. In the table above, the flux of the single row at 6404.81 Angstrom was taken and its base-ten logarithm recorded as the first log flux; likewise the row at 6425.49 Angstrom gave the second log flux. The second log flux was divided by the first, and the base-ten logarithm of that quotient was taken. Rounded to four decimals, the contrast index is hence 0.0051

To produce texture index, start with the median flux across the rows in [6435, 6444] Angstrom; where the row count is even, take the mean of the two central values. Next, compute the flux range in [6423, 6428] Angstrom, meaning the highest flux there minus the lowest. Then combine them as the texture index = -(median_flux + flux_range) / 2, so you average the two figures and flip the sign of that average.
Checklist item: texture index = -9.9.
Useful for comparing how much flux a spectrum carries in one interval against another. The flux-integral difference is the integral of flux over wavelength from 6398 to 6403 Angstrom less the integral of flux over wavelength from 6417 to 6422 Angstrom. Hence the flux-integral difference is 2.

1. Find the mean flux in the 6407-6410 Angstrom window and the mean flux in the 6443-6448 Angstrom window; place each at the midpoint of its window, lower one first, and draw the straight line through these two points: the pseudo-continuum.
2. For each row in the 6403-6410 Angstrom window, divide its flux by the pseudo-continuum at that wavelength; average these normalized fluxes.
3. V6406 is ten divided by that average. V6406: 9.9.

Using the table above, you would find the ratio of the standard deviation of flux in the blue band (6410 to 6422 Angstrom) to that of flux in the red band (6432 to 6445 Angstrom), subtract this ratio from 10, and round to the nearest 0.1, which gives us 7.9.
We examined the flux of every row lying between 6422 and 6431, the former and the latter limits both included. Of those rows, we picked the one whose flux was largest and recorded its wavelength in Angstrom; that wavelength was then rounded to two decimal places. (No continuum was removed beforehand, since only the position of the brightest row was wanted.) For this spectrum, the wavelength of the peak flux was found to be 6425.49 Angstrom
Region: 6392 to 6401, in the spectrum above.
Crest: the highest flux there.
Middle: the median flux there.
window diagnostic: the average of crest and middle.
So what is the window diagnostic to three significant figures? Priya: 20.2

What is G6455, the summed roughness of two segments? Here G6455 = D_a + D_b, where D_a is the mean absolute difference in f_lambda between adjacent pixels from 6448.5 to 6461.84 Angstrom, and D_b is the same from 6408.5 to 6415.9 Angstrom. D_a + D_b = 0.15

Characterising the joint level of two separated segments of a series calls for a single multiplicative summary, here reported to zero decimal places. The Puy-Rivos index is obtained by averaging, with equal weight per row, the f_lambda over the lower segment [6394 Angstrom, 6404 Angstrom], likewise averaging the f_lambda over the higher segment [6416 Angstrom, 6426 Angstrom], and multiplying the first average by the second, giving 377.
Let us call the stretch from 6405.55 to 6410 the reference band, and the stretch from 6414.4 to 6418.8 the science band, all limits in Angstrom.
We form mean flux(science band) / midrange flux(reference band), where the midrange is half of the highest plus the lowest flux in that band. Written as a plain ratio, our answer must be 0.99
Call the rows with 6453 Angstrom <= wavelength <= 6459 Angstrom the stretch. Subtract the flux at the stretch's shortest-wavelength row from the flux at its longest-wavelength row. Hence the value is -0.4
